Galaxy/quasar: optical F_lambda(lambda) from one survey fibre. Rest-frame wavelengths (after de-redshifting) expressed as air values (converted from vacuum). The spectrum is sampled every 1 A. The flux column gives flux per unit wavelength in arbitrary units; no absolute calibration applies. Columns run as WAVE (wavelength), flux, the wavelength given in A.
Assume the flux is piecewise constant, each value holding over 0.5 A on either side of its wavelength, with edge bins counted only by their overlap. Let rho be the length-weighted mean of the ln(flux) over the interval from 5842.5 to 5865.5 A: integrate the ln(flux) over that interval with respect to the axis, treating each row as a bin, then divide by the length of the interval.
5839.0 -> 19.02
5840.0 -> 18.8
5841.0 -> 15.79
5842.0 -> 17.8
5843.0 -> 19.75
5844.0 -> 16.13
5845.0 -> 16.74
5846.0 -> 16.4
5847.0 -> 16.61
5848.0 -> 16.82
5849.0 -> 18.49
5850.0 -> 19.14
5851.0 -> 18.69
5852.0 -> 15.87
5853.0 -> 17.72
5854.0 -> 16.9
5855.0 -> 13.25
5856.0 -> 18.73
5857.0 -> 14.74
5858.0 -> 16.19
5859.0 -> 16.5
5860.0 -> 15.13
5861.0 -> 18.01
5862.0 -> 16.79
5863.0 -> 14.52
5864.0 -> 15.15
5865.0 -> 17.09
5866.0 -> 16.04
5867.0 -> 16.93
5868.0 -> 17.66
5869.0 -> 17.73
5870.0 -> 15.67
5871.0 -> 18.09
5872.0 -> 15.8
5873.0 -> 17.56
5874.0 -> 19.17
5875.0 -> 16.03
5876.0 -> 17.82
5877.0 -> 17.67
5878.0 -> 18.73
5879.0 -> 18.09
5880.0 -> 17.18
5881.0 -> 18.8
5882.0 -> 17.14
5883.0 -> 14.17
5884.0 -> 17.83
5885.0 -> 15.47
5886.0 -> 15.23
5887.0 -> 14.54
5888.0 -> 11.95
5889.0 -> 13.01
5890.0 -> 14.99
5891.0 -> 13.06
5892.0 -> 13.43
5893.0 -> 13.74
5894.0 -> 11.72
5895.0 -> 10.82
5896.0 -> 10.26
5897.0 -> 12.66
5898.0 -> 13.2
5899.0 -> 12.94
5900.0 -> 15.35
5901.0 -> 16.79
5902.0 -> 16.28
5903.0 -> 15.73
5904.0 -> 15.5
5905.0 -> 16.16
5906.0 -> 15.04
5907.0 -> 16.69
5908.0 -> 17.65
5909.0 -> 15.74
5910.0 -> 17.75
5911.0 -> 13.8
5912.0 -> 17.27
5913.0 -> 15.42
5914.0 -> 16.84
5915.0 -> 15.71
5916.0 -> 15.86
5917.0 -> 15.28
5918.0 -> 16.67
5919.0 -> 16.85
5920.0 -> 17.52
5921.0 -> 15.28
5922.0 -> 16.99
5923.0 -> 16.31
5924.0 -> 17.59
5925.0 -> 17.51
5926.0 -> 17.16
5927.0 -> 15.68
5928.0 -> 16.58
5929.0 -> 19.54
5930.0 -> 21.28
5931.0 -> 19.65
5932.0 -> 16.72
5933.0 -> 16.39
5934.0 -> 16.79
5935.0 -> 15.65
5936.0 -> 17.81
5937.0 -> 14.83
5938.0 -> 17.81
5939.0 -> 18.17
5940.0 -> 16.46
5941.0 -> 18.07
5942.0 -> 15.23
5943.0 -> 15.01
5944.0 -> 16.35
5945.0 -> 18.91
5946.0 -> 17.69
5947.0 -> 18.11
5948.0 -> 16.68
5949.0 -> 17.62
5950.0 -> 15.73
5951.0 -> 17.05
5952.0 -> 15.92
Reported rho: 2.81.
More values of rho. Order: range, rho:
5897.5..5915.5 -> 2.75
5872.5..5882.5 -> 2.88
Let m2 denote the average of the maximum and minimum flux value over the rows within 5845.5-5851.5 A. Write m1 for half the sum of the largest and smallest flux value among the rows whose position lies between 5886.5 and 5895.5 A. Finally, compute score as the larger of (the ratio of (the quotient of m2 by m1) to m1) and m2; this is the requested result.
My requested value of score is 17.8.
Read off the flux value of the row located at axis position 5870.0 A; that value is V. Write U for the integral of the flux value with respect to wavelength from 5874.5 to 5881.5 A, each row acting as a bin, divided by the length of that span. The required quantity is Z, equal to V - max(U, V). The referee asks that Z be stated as -2.1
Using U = 17.8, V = 15.67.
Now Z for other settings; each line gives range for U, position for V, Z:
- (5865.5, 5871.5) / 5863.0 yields -2.5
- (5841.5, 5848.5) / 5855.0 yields -3.9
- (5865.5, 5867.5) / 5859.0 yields 0.0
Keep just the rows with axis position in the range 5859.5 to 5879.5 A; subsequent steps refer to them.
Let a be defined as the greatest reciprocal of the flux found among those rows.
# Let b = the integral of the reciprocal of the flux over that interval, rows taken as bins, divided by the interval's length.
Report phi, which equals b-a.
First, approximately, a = 0.0689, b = 0.0592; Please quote -0.0097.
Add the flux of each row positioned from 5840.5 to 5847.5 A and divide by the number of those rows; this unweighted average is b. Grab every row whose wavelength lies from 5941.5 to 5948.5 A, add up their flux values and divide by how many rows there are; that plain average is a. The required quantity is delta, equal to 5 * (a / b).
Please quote 4.95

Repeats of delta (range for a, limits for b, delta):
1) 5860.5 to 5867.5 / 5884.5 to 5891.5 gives 5.83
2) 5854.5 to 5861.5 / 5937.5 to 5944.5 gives 4.81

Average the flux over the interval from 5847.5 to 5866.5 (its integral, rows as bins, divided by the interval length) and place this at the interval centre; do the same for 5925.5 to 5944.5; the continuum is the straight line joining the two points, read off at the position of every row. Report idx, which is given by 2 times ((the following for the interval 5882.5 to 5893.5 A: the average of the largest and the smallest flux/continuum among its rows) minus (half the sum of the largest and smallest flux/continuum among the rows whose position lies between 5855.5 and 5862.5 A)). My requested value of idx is -0.2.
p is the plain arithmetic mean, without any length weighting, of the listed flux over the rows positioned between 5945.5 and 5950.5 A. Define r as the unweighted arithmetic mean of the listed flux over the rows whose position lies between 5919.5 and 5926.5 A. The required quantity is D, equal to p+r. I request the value 34.1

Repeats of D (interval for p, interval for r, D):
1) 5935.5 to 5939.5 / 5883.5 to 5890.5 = 31.9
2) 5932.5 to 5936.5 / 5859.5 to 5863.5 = 32.8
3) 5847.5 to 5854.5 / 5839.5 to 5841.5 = 35.0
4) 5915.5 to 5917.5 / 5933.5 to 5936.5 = 32.3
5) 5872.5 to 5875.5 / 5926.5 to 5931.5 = 36.1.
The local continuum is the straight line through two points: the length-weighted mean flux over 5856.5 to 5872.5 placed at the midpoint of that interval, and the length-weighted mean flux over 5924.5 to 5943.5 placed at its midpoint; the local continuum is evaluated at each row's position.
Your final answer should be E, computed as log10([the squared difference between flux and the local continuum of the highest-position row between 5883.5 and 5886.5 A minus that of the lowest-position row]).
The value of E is -0.4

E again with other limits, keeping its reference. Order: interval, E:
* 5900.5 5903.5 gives 0.1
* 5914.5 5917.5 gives 0.1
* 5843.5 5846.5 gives -1.3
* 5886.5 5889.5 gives 1.0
